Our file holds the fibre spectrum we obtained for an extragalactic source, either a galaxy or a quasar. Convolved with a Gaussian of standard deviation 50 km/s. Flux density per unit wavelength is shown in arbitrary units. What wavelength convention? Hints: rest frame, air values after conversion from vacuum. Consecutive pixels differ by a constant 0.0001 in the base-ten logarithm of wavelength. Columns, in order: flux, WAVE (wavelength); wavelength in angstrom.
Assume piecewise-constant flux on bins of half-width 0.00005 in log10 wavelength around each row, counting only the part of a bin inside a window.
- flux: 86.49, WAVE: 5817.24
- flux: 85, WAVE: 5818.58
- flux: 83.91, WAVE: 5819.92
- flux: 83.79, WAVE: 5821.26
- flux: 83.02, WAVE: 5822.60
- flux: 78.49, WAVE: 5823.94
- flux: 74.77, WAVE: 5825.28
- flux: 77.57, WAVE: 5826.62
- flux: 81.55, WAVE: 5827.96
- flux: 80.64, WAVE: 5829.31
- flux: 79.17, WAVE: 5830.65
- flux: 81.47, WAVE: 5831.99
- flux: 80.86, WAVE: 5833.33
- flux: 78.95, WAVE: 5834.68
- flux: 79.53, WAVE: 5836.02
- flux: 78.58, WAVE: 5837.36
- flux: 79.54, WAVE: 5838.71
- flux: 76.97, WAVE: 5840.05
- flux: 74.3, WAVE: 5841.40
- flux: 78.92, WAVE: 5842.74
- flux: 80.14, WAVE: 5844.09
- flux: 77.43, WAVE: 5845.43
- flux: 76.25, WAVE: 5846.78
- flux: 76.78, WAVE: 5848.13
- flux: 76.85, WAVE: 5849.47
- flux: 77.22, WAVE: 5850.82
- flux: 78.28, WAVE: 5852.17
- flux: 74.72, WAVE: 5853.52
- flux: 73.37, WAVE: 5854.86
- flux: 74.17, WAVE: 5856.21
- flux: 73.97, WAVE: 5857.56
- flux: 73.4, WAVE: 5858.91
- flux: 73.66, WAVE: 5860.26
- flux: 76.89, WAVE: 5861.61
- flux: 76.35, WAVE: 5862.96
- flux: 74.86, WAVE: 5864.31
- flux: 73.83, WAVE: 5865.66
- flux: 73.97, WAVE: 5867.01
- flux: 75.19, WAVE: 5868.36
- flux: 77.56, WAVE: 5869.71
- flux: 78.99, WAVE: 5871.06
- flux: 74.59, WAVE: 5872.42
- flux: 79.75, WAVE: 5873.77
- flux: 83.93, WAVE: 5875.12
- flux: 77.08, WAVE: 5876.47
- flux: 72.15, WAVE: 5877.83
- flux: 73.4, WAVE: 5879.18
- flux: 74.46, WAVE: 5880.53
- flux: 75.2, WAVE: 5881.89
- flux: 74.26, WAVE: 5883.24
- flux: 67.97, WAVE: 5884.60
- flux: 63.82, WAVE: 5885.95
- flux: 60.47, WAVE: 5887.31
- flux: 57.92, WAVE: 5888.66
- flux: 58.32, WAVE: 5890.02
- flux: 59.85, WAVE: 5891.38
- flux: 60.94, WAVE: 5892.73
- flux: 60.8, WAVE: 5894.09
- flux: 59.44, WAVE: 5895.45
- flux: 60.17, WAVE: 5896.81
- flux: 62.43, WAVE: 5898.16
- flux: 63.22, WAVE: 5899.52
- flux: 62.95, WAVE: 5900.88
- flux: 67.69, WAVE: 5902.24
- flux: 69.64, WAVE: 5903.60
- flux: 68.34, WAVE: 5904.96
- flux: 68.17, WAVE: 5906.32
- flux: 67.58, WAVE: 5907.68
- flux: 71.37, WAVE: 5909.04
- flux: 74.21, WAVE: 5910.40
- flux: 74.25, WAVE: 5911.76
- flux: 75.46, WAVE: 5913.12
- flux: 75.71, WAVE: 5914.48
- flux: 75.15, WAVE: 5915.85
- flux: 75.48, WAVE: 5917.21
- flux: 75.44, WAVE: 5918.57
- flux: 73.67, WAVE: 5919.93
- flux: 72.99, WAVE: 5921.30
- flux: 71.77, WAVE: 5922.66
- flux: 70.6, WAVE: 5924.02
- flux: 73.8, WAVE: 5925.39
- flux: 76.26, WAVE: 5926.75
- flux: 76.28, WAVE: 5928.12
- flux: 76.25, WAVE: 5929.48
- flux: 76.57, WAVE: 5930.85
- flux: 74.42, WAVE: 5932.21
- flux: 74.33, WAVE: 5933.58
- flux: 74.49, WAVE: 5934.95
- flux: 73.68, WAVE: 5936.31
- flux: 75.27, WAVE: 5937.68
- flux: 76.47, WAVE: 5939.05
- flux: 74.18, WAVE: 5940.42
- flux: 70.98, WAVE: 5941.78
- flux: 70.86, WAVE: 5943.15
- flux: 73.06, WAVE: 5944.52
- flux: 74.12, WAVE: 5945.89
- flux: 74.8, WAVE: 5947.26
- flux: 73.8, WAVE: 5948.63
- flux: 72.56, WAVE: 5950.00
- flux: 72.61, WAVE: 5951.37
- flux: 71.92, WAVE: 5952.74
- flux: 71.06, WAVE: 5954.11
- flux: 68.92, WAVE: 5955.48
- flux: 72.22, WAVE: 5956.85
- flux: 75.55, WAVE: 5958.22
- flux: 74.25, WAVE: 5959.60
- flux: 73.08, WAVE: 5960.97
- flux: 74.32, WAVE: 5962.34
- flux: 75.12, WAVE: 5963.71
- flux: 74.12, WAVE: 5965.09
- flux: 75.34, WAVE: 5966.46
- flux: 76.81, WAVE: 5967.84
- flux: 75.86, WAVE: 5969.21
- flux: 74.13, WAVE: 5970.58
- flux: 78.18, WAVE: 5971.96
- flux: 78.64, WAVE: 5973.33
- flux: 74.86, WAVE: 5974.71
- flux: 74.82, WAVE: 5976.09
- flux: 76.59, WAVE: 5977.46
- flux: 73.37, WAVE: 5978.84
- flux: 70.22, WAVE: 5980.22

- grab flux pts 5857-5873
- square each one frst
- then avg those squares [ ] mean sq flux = 5669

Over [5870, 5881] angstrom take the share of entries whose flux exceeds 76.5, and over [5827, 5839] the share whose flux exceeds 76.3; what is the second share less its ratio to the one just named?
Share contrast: -1.0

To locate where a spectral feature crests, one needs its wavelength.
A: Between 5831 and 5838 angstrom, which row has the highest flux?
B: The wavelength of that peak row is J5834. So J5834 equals 5831.99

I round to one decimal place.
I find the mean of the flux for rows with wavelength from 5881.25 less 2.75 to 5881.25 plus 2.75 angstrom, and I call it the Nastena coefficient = 74.3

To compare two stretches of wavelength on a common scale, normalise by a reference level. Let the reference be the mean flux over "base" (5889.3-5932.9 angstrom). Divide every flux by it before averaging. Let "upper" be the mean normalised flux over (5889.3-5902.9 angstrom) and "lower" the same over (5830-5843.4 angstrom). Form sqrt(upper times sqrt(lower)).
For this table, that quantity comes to 0.97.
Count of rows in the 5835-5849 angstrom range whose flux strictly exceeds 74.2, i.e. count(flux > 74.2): 10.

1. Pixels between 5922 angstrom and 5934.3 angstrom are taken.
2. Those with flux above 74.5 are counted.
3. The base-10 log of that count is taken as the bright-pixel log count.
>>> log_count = 0.60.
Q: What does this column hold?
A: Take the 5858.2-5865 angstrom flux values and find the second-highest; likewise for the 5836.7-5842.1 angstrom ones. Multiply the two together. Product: 6000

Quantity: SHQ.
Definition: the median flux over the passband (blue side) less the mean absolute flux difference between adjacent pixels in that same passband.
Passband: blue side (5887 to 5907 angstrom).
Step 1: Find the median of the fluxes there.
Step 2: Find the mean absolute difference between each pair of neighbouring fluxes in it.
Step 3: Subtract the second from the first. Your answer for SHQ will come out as 59.6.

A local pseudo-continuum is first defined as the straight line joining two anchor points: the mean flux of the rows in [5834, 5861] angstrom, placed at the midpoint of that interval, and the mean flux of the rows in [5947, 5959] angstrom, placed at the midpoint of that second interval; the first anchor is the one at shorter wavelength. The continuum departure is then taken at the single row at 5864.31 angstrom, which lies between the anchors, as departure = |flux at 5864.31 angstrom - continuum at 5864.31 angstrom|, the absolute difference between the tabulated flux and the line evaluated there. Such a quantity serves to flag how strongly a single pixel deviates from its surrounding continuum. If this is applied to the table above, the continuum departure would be 1.1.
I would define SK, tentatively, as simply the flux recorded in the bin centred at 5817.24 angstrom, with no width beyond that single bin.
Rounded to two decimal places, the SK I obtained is 86.49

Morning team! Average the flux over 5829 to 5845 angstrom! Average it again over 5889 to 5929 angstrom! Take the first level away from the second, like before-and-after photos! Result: -10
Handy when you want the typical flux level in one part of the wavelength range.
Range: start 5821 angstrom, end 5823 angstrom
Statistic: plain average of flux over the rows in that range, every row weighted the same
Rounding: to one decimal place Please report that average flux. 83.4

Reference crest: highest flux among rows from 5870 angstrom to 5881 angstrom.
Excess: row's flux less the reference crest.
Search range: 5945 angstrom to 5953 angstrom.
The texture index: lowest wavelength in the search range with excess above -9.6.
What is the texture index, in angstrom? 5947.26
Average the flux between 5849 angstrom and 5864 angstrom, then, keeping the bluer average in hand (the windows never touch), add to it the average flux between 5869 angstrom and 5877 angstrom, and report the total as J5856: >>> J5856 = 154.0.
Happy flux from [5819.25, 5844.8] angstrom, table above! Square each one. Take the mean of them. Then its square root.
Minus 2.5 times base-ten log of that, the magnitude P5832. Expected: -4.75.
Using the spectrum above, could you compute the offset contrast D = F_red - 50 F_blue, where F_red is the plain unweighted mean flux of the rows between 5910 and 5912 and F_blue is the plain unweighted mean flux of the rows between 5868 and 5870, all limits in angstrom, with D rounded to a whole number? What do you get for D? -3745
